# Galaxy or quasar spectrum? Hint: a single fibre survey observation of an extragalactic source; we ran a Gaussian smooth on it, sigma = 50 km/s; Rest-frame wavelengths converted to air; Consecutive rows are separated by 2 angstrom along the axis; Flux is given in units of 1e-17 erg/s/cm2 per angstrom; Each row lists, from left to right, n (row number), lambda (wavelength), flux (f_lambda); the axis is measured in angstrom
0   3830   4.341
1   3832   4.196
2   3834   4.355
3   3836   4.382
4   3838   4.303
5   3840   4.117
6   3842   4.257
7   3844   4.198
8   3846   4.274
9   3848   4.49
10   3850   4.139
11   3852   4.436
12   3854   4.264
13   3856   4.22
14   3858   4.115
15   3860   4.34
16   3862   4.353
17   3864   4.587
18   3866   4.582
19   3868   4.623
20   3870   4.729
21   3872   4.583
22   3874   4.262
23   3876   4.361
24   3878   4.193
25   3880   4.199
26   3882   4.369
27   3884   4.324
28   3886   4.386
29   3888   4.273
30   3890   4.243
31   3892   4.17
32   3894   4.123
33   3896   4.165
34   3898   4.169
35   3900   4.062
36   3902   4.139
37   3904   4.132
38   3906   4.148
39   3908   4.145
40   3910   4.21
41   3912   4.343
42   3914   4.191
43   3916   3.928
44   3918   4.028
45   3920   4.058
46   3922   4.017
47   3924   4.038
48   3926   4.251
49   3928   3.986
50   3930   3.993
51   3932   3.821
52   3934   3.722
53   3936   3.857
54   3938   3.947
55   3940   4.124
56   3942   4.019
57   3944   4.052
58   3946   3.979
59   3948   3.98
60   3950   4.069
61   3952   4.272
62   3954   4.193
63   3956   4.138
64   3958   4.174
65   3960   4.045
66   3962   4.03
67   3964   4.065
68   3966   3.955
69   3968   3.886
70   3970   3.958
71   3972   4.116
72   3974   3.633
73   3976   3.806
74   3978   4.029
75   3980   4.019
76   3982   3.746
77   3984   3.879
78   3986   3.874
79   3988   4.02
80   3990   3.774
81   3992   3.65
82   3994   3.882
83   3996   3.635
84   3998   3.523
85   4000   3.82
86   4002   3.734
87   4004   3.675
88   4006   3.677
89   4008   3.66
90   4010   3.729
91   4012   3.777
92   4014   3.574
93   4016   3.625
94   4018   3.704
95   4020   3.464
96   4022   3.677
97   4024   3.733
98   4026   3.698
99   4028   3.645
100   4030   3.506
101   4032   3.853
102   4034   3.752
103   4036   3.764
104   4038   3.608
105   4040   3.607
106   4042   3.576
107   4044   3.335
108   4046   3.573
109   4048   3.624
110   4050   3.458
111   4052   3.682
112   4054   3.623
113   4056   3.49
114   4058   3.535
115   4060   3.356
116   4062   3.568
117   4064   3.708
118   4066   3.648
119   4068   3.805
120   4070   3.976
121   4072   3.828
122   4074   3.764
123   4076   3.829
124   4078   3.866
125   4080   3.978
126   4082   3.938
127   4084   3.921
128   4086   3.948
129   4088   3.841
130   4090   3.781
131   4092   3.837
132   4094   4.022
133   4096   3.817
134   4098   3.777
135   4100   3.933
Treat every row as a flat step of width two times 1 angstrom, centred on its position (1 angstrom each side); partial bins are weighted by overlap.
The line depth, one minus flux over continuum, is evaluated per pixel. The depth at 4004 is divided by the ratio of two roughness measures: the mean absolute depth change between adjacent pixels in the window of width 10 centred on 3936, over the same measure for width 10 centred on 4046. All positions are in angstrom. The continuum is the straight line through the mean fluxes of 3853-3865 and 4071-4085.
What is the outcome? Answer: 0.12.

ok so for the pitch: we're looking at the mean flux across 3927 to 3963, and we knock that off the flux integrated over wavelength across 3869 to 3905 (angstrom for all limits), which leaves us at 150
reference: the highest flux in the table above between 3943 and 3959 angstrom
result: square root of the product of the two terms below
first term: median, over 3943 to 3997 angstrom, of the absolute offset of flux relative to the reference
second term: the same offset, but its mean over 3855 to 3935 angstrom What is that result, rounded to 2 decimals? 0.22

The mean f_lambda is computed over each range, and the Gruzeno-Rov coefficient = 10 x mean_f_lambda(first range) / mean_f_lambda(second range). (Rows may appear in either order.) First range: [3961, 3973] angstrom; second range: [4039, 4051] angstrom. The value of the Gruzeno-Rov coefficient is 11.3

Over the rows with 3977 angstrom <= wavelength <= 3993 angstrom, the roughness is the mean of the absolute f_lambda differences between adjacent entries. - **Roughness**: 0.13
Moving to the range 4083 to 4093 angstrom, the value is 0.06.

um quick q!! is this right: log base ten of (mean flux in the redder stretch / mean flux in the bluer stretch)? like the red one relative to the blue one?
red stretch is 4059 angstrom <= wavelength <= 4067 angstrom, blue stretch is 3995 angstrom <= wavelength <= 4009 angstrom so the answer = -0.013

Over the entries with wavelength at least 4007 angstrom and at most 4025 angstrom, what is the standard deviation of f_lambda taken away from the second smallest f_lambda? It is 3.48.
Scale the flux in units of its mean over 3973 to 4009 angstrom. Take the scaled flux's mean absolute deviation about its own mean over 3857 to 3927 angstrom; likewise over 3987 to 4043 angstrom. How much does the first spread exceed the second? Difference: 0.015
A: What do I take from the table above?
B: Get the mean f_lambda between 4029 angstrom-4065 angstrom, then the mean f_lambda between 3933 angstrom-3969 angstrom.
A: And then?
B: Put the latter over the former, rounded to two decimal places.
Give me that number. 1.12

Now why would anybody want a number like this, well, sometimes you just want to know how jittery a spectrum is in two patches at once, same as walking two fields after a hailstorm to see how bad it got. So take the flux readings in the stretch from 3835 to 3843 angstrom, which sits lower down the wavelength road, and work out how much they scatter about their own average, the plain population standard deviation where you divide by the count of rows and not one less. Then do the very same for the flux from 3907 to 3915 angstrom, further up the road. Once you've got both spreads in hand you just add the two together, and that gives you 0.17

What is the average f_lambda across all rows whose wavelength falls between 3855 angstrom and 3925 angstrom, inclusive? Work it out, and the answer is 4.3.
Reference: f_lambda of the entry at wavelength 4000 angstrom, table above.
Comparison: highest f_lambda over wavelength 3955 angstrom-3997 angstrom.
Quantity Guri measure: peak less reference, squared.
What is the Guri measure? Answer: 0.1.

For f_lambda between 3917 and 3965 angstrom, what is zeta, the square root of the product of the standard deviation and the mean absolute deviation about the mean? 0.10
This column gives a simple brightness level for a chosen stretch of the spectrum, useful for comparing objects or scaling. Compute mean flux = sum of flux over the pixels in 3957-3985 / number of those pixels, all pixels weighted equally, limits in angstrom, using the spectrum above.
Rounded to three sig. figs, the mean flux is 3.95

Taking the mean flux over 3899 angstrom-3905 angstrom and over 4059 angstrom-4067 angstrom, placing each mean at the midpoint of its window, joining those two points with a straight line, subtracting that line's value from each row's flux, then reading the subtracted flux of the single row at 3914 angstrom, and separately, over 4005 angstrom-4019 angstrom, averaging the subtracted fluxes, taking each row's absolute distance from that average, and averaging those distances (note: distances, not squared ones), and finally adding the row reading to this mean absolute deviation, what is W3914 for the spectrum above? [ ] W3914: 0.17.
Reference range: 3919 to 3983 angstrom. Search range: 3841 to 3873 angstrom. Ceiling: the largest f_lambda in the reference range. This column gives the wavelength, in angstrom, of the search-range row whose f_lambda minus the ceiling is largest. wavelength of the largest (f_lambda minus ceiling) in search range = 3870 angstrom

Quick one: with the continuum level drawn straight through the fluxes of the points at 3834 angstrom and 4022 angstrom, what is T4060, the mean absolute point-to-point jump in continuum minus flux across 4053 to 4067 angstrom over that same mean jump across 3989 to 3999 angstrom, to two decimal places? 0.73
